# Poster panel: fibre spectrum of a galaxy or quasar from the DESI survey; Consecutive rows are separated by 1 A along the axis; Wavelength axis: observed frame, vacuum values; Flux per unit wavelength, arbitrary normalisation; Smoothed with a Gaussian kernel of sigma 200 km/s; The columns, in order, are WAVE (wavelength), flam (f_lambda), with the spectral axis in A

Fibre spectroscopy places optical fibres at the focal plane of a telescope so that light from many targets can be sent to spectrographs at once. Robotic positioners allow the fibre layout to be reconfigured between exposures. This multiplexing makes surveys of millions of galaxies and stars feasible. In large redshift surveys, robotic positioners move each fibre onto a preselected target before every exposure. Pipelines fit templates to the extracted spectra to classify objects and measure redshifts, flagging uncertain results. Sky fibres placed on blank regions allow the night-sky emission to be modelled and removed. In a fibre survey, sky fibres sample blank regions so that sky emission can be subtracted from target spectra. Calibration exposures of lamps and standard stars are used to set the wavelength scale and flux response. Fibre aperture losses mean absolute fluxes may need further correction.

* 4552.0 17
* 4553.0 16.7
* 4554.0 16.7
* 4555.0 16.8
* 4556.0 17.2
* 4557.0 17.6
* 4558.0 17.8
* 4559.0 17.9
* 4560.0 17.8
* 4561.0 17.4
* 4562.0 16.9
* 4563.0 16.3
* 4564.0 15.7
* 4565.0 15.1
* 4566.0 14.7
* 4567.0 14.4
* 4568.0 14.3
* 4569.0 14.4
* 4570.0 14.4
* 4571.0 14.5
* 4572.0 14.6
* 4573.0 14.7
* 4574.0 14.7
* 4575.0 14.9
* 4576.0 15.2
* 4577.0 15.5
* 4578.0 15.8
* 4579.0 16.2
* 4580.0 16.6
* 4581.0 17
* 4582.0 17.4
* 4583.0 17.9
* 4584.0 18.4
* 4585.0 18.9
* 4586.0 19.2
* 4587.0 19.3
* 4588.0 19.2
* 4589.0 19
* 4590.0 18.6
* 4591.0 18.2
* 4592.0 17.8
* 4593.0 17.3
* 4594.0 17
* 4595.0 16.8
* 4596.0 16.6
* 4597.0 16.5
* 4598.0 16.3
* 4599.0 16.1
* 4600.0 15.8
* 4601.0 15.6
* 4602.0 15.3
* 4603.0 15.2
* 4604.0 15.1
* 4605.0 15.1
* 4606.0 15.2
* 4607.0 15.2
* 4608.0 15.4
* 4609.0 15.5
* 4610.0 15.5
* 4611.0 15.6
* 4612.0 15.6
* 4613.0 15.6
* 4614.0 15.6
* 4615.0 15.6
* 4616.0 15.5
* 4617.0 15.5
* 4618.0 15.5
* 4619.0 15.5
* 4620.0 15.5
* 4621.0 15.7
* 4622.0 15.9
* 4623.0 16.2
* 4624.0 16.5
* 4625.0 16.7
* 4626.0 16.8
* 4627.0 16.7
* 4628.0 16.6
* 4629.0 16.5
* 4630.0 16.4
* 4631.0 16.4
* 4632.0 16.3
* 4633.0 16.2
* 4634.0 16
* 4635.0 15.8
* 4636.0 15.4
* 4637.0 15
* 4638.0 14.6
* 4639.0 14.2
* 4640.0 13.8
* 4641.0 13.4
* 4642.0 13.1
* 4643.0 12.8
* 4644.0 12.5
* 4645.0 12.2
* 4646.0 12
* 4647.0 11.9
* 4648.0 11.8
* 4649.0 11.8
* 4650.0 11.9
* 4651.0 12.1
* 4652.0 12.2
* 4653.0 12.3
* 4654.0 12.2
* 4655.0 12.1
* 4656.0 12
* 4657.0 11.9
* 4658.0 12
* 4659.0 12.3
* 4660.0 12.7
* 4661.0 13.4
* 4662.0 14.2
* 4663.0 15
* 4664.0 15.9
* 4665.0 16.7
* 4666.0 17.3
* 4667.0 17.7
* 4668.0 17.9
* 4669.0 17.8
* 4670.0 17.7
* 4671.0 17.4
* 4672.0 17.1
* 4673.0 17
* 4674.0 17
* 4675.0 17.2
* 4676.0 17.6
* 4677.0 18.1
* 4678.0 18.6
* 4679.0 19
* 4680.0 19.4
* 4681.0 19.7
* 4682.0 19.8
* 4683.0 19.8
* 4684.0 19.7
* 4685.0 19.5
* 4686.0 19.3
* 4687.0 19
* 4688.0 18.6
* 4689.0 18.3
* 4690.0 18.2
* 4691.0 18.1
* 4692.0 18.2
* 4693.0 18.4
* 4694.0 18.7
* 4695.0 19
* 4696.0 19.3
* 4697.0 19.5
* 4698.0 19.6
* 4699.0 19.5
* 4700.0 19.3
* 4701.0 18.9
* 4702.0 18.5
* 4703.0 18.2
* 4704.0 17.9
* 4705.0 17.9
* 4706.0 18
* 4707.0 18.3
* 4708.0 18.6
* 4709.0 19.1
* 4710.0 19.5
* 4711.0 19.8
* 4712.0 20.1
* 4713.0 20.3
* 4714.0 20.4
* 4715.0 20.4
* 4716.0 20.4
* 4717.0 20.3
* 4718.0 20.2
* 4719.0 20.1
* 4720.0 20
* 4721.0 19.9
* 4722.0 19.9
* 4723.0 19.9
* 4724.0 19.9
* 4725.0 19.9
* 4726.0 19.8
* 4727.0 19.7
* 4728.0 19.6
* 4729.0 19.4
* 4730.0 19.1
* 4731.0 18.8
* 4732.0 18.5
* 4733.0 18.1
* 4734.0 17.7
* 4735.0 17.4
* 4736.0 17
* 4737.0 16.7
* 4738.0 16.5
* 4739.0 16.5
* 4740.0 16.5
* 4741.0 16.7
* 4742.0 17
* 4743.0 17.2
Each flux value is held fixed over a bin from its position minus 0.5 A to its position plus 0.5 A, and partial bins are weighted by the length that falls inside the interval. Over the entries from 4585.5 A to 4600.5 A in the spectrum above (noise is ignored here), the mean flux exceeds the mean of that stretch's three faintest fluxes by 1.5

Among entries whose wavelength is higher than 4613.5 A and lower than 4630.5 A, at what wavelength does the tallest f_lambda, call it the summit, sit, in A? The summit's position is 4626.0 A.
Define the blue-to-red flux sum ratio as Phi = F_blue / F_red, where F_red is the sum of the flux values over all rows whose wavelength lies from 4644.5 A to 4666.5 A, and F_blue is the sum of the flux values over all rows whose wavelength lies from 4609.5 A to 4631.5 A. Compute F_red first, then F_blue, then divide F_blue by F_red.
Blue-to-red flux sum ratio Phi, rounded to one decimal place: 1.2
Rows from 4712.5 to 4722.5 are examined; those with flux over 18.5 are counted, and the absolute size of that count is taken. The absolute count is 10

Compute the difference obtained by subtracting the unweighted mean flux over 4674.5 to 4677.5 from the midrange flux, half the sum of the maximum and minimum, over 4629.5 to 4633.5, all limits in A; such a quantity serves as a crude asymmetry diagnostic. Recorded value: -1.3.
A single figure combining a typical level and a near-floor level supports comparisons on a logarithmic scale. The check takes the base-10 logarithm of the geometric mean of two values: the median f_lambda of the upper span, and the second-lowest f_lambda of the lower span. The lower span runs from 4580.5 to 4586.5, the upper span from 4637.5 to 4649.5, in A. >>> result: 1.17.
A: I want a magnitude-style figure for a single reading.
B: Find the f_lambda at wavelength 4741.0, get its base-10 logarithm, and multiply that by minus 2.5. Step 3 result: -3.06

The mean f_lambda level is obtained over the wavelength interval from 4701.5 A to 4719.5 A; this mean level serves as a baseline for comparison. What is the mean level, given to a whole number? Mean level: 19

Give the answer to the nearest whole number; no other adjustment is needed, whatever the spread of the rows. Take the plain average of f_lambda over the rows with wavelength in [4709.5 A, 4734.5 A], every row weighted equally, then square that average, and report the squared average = 387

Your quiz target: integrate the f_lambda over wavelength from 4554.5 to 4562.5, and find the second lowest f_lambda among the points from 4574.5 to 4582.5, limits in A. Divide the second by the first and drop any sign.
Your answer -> 0.11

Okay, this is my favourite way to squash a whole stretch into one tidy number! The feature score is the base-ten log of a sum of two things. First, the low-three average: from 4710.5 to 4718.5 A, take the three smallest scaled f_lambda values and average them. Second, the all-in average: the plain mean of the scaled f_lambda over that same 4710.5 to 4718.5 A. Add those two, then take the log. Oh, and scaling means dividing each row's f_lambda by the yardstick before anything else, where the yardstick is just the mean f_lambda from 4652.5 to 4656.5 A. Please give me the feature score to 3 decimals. 0.520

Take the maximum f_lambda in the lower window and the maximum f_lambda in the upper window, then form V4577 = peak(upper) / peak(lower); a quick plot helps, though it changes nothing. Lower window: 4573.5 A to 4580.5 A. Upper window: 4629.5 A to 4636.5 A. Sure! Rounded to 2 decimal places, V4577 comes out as 0.99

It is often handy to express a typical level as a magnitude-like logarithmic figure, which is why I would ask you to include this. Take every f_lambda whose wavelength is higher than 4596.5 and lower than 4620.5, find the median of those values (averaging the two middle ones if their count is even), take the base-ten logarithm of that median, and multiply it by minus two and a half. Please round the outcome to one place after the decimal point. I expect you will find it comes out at -3.0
